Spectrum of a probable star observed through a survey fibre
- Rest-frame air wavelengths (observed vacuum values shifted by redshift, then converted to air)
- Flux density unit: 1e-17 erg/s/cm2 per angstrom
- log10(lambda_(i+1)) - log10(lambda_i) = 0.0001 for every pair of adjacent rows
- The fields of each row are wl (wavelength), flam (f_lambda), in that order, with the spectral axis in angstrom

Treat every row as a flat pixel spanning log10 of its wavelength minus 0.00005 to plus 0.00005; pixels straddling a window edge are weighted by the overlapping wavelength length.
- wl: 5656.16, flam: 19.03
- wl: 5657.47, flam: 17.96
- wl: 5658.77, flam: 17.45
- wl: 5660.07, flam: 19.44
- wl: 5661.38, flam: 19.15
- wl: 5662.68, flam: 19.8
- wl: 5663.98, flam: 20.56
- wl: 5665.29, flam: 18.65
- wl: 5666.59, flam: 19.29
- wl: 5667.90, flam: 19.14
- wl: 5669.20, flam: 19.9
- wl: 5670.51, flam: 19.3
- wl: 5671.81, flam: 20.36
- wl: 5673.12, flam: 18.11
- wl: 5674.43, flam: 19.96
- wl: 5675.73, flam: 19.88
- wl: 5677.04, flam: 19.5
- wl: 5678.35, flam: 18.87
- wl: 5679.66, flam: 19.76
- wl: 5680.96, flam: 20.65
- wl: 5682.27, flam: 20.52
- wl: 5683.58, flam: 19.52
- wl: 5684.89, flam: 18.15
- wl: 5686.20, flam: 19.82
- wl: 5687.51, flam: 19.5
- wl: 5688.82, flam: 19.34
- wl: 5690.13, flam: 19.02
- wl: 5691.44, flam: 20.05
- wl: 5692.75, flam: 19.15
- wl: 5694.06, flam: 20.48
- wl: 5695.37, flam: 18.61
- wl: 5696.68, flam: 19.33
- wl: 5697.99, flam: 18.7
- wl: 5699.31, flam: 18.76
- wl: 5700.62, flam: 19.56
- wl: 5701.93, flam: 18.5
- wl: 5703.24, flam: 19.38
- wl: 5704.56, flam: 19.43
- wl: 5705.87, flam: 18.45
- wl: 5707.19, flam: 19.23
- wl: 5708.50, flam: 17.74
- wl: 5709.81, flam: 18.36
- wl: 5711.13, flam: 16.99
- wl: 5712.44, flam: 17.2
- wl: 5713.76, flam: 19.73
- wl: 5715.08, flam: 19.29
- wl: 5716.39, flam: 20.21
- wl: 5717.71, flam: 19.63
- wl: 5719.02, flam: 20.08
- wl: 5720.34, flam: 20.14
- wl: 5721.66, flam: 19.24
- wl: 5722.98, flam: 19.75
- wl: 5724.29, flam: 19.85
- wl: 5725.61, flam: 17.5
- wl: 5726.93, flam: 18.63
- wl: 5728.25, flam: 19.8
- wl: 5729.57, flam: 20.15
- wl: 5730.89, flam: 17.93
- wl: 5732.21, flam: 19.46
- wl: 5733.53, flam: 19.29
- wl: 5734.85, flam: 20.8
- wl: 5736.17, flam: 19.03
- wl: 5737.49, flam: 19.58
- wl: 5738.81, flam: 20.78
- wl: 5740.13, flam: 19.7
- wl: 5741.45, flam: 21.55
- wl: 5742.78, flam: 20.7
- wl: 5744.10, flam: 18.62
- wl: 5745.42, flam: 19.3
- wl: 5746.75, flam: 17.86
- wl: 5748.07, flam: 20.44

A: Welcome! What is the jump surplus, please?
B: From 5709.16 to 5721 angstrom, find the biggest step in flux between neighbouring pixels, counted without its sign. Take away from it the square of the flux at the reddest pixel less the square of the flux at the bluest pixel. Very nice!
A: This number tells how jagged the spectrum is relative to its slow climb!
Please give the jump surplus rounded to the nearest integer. -66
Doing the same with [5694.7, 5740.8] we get -39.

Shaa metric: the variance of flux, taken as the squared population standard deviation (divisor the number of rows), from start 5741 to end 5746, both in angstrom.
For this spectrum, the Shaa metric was 1.3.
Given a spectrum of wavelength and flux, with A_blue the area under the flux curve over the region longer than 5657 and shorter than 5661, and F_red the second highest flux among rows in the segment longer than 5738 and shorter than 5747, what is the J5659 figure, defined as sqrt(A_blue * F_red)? 39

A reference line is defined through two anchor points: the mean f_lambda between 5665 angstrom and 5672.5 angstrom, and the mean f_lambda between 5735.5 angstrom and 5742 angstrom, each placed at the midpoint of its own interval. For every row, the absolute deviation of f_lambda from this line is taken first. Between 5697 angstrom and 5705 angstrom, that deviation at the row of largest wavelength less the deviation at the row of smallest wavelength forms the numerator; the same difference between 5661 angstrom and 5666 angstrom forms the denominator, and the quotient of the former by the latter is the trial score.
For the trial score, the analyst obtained -1.2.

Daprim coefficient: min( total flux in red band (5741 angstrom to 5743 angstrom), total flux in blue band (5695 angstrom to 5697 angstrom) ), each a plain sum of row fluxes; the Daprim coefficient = 37.9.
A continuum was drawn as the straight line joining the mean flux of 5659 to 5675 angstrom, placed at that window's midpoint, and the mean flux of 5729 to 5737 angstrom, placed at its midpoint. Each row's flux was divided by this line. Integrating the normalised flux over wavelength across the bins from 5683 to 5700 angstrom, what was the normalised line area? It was 16.9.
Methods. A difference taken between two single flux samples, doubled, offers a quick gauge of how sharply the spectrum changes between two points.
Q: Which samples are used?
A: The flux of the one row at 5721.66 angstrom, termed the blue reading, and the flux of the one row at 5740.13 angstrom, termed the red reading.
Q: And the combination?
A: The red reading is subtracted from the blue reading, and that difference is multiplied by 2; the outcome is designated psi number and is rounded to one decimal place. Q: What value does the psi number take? -0.9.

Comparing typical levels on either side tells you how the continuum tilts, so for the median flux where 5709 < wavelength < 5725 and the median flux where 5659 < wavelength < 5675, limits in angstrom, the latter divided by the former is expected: 0.98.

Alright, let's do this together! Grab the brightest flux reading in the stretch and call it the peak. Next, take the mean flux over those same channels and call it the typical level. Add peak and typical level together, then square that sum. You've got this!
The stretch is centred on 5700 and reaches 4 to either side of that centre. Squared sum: 1490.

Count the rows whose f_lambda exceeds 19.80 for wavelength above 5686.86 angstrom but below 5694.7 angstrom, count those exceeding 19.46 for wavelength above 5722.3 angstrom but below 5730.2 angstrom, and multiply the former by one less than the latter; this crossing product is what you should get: 6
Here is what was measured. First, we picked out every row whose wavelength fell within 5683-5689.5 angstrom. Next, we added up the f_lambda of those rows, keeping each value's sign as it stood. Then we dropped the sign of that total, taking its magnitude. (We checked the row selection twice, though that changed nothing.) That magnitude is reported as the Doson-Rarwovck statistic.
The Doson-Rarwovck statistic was 96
